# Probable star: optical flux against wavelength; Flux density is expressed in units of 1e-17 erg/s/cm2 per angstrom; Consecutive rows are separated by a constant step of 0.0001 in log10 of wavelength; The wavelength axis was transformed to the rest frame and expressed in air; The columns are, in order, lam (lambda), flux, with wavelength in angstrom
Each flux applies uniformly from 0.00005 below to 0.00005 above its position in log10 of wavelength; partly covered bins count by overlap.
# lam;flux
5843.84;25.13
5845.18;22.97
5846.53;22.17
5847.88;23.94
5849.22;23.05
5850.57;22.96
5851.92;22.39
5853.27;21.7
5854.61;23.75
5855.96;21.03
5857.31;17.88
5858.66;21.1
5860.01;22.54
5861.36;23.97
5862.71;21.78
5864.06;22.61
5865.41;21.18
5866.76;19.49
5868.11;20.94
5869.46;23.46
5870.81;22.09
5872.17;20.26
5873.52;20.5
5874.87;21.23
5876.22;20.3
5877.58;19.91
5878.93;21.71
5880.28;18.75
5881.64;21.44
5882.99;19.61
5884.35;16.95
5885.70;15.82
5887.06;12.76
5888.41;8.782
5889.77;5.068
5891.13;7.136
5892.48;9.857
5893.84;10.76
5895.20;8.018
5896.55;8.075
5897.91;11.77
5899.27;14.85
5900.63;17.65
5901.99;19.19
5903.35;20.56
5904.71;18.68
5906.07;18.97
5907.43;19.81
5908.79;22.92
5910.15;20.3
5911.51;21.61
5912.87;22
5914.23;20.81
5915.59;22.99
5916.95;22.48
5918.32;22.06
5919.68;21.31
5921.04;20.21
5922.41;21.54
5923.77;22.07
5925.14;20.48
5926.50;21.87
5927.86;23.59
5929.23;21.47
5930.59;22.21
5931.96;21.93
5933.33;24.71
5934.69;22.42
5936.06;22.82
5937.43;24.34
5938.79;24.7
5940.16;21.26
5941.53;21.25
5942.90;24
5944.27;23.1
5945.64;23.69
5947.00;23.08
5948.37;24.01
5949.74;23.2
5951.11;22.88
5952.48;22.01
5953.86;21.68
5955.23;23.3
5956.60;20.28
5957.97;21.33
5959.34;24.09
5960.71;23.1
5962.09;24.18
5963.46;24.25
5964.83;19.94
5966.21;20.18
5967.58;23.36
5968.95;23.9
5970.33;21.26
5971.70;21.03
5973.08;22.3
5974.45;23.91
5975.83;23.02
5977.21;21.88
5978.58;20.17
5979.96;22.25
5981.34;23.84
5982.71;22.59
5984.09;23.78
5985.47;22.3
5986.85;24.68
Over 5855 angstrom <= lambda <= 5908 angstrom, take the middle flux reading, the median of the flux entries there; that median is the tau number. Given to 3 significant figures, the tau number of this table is 19.6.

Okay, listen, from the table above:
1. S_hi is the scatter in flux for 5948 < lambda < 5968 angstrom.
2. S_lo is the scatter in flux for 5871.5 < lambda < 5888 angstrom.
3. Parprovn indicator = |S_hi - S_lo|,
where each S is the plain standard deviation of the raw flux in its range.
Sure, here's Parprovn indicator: 1.1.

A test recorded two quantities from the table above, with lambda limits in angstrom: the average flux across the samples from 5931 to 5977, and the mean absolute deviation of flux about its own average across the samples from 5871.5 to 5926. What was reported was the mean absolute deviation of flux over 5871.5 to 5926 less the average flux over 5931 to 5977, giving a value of -18.6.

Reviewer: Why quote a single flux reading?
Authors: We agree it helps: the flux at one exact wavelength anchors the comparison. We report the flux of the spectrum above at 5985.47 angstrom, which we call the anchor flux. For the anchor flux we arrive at 22.3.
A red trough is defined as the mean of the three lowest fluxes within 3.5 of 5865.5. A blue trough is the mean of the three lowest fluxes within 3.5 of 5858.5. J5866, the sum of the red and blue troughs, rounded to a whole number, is 41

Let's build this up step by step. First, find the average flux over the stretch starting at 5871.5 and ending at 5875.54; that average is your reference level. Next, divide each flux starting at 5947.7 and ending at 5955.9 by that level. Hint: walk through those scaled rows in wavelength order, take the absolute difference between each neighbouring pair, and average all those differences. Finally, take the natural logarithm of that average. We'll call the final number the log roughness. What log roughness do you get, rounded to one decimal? -3.3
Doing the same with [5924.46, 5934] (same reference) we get -2.6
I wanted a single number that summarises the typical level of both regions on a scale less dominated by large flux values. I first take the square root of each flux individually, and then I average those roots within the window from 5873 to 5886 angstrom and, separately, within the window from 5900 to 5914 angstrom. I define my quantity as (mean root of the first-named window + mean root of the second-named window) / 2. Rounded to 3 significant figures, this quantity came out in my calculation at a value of 4.46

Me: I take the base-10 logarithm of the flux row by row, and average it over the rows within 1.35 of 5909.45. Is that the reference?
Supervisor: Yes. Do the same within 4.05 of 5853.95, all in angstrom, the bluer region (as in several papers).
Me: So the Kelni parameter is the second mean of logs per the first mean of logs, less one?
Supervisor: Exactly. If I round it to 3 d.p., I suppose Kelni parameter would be -0.001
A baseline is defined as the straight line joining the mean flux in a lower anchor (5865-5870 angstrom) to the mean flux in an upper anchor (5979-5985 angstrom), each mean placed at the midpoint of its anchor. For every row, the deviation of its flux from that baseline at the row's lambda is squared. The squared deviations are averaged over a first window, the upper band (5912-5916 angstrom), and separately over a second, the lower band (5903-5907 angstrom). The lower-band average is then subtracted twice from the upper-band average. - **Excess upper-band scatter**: -13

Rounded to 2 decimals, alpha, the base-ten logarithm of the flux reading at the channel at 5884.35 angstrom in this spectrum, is 1.23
